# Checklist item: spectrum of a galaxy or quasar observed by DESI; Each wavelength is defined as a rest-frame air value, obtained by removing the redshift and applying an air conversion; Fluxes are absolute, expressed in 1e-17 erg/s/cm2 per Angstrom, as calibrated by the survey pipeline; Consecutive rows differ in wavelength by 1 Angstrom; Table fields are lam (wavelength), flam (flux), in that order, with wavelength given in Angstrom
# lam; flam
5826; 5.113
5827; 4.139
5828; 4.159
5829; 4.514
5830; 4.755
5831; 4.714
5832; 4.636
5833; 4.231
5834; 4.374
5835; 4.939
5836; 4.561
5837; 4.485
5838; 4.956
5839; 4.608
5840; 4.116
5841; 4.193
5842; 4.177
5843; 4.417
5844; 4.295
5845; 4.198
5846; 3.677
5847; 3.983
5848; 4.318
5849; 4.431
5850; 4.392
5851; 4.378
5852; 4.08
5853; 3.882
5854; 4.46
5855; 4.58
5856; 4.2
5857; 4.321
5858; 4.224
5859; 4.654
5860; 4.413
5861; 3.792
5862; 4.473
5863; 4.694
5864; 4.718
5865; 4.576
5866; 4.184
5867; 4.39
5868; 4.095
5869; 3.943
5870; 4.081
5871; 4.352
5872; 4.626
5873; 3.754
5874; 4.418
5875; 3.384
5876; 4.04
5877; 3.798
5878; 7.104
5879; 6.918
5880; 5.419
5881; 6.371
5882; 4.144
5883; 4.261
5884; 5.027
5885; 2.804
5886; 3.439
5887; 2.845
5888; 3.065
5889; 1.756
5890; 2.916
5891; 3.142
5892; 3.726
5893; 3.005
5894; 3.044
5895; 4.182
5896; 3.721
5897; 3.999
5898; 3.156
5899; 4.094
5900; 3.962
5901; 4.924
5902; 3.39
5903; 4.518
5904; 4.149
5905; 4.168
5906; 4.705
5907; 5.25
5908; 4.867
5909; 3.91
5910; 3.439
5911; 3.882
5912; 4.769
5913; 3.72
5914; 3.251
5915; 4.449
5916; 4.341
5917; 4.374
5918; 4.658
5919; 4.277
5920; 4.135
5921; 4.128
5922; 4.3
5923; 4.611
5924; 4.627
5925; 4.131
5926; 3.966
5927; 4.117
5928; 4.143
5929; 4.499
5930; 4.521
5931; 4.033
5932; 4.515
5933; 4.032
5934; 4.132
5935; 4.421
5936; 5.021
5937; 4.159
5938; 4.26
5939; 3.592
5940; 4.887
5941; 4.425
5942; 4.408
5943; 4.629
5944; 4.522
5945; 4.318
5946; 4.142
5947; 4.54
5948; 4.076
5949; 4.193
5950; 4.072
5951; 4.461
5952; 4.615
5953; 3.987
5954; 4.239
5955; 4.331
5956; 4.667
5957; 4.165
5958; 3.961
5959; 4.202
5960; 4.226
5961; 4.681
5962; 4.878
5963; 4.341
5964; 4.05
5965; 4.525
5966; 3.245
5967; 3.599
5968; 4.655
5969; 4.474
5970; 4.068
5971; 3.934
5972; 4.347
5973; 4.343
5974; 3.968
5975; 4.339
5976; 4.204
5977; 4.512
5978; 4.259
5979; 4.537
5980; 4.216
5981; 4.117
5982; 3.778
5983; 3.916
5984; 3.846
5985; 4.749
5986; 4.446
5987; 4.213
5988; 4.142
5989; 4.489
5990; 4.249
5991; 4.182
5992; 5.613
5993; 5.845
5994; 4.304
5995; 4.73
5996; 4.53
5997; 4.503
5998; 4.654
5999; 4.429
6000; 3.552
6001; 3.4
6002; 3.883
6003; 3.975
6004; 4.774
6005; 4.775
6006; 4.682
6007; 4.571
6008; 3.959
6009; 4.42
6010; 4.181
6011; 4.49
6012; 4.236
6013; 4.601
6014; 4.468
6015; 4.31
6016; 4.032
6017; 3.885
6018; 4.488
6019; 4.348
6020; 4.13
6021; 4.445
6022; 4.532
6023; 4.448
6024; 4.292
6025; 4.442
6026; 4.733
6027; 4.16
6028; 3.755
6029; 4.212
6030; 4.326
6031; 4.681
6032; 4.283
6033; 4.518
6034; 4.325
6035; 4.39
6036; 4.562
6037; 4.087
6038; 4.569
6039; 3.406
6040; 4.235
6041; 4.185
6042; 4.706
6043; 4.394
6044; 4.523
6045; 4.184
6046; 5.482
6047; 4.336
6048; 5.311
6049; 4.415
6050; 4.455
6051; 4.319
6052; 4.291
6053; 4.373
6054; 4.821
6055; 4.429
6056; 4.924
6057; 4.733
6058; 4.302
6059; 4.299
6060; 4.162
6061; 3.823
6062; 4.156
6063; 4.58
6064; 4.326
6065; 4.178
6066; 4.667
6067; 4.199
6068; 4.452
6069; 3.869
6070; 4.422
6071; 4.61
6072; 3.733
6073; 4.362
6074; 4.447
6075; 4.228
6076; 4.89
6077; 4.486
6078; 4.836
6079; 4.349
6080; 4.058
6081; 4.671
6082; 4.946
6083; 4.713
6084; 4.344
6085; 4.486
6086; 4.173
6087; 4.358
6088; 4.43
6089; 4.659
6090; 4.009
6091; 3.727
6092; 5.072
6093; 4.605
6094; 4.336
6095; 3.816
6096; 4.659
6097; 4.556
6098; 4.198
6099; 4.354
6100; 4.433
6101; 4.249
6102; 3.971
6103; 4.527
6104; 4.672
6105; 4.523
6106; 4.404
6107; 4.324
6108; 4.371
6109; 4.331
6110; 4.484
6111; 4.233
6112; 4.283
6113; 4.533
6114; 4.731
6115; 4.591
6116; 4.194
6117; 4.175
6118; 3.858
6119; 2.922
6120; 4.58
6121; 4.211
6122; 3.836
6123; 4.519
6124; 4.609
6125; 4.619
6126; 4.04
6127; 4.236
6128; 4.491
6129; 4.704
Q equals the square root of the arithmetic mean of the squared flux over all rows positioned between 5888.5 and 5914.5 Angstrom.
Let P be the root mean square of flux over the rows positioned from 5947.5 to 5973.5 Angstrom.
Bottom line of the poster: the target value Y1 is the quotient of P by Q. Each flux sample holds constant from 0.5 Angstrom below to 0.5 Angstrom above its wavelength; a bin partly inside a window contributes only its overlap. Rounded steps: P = 4.26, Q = 3.91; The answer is 1.09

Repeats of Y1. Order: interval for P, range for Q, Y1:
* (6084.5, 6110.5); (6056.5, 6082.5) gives 1.00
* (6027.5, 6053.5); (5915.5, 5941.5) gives 1.02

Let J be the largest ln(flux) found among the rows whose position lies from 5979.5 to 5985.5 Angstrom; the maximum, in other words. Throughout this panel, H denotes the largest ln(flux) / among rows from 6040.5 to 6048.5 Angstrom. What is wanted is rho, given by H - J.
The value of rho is 0.14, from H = 1.70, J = 1.56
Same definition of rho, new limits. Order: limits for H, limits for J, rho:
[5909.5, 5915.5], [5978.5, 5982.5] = 0.05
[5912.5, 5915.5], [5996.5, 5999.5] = -0.05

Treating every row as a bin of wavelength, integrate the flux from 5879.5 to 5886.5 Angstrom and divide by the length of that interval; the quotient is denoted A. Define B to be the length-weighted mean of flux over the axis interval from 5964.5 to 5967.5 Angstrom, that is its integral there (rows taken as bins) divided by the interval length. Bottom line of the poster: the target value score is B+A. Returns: 8.3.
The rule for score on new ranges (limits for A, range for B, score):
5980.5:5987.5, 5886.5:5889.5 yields 6.7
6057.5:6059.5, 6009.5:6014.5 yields 8.7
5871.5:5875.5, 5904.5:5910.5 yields 8.4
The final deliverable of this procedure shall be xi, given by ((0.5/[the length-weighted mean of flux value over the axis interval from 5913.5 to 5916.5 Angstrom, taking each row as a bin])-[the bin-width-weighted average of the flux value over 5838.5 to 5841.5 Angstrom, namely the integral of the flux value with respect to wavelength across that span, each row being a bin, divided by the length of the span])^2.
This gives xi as 17.5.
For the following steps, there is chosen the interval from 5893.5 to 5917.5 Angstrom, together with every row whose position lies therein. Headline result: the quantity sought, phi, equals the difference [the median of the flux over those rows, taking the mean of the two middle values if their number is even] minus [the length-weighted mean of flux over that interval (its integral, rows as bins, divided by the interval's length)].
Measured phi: 0.027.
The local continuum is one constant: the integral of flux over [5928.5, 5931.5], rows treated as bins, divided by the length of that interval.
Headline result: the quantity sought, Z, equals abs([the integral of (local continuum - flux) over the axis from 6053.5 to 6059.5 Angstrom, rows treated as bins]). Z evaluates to 1.4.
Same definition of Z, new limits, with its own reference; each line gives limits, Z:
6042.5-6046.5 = 1.2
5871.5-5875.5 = 1.2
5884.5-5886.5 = 2.5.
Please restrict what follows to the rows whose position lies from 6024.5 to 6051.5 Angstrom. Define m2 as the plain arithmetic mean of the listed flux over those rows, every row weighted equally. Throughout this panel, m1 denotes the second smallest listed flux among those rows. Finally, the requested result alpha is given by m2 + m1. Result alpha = 8.16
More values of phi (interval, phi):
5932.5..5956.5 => -0.014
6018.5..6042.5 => 0.013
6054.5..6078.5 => 0.012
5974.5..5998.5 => -0.111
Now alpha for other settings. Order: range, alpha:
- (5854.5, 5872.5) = 8.29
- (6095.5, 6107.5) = 8.60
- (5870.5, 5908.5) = 6.92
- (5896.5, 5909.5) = 7.63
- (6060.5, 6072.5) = 8.07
